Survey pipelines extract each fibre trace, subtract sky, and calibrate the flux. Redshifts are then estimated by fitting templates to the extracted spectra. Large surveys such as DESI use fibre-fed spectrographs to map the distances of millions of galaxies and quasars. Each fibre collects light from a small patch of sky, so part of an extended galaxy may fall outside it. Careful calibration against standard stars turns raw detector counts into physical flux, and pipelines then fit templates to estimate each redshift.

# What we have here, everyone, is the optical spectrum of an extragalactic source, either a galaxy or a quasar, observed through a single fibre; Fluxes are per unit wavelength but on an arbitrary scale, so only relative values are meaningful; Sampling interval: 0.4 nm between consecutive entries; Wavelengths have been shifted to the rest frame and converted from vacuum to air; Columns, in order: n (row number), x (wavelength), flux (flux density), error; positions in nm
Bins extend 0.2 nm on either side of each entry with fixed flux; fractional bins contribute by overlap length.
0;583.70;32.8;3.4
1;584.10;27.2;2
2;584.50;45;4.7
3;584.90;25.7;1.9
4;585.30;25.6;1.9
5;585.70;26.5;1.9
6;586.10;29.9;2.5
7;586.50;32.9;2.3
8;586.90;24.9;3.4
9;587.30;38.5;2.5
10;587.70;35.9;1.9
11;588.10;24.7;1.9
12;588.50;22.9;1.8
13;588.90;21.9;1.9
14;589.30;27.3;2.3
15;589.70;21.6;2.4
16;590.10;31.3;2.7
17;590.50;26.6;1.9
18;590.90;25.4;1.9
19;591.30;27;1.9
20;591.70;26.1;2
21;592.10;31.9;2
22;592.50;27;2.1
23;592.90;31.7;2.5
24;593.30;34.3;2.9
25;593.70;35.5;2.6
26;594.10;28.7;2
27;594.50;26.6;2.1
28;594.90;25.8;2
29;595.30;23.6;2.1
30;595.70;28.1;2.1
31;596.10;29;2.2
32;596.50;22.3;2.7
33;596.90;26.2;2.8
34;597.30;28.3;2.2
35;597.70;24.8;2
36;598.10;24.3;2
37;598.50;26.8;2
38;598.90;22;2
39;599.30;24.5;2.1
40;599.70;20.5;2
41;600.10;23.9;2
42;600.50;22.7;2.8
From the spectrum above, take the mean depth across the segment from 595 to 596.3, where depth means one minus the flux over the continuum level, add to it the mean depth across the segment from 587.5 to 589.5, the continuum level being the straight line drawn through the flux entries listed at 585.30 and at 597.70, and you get -0.12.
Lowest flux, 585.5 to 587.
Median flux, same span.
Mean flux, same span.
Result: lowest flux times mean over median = 25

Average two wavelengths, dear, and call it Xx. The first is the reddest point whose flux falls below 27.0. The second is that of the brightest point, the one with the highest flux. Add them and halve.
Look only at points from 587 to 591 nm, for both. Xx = 589.10 nm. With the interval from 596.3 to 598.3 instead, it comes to 597.70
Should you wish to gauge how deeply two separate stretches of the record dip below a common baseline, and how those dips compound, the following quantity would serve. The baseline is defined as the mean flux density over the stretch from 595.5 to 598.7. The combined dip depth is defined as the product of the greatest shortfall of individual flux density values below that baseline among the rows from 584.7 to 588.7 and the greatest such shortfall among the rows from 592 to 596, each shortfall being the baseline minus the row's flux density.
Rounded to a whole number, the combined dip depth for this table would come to 9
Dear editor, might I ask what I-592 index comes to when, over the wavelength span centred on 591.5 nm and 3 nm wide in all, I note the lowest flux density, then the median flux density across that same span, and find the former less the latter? -1.6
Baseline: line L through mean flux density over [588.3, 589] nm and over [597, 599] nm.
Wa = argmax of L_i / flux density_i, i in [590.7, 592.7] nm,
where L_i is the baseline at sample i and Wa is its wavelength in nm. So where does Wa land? 590.90 nm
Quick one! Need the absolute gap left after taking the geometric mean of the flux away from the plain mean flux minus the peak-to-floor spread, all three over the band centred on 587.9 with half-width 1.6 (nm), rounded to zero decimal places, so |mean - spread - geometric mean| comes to 16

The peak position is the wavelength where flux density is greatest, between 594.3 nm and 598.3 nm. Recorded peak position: 596.10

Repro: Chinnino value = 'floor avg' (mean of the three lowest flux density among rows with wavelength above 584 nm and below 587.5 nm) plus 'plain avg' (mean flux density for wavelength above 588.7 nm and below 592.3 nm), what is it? 52.0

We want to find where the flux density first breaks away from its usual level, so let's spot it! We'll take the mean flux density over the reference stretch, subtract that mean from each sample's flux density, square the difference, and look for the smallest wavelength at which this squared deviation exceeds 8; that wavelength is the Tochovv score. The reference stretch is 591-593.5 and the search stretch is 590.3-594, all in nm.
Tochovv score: 590.50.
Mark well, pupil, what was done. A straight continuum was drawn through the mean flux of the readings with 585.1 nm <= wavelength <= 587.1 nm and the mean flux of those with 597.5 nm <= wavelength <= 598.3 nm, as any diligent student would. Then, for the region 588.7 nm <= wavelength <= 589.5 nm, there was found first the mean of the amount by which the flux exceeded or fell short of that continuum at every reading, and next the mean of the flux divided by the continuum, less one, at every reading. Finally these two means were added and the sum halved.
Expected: -1.3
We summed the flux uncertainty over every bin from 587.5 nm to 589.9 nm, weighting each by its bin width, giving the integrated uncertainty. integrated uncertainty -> 4.88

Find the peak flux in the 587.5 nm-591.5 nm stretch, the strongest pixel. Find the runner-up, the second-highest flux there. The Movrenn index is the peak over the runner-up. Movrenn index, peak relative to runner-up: 1.15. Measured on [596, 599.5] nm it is 1.02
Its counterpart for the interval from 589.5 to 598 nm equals 1.03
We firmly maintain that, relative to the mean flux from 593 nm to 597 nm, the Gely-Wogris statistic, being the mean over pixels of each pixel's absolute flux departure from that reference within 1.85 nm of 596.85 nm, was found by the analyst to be 2.4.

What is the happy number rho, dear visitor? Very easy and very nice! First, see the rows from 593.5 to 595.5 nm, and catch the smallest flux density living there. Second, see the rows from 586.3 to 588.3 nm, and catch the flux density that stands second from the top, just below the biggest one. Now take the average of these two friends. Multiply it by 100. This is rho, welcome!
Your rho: 2975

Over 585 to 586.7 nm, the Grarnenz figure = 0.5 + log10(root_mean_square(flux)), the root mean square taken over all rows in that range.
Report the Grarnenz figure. 1.96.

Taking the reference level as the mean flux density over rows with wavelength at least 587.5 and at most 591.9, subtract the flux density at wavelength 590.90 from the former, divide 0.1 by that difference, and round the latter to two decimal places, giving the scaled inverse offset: 0.10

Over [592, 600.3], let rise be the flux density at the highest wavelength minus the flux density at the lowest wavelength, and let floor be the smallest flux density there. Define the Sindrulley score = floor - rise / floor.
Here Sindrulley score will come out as 20.9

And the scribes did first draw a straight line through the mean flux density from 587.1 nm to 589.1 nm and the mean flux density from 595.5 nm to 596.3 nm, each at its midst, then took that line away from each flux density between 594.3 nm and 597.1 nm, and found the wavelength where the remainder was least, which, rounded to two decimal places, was 596.50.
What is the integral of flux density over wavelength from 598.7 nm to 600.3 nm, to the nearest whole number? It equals 36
